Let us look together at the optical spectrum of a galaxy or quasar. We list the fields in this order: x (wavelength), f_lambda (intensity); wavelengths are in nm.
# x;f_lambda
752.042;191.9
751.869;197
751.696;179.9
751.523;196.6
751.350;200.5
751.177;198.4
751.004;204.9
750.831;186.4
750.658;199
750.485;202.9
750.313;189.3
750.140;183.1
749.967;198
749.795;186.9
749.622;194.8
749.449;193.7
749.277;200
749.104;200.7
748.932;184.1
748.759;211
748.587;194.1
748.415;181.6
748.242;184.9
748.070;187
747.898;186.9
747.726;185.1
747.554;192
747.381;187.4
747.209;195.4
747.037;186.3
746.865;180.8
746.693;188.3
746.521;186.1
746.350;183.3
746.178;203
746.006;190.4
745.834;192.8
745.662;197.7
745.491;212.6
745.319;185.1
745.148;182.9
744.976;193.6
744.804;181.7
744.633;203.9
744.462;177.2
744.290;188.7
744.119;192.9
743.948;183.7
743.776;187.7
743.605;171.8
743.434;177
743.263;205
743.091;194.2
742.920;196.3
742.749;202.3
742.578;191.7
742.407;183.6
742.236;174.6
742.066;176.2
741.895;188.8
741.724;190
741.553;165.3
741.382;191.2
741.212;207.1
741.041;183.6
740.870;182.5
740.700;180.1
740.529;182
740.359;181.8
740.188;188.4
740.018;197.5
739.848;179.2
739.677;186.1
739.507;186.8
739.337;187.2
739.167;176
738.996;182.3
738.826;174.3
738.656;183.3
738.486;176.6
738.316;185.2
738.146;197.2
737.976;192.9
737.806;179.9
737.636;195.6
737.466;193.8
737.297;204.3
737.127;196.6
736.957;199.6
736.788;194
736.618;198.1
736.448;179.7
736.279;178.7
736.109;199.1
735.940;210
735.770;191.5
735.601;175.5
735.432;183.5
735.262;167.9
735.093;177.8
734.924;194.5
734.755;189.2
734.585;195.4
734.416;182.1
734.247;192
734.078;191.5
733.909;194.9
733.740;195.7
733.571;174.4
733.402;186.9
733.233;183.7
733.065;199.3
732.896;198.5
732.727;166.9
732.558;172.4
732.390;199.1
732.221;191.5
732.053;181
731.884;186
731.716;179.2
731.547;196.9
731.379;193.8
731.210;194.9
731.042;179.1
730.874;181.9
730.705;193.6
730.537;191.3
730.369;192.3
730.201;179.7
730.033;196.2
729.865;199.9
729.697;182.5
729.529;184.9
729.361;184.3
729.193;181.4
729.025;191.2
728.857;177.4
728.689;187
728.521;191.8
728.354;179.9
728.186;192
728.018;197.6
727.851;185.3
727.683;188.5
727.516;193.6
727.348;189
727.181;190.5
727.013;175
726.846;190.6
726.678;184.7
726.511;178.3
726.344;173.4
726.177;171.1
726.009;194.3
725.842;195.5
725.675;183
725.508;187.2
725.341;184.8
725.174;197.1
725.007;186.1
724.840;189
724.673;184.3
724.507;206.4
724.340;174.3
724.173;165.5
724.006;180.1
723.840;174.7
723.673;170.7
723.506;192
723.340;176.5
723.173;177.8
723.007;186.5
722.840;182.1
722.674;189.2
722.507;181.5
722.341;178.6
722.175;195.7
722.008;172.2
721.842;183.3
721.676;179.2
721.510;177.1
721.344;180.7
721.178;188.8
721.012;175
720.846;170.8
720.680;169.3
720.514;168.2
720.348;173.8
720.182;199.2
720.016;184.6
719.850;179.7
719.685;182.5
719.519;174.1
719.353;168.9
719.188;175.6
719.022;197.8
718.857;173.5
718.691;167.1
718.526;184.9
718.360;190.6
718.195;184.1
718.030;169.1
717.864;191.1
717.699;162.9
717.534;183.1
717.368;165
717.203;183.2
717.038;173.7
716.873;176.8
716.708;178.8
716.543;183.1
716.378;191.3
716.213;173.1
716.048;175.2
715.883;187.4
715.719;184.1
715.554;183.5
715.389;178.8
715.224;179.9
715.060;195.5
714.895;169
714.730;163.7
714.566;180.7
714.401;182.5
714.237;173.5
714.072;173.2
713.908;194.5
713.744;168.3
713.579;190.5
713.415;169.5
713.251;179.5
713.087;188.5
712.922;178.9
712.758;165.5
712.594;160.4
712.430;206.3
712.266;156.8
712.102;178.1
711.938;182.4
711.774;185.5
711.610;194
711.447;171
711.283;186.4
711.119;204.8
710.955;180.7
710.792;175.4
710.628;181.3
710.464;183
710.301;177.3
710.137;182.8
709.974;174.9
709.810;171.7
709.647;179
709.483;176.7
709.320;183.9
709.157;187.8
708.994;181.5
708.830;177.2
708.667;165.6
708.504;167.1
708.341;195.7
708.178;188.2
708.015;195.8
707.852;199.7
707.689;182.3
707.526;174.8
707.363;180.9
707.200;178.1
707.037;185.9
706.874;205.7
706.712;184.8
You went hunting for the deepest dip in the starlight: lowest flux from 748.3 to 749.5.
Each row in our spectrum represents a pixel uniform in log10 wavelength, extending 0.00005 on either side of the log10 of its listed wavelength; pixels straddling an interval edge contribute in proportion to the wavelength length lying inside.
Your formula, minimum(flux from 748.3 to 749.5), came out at 181.6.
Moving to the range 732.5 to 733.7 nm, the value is 166.9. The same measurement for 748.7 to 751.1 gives 183.1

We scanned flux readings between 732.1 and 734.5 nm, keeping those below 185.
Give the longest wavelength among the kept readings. 734.416 nm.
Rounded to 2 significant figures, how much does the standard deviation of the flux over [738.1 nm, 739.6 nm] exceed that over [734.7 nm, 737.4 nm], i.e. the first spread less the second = -4.6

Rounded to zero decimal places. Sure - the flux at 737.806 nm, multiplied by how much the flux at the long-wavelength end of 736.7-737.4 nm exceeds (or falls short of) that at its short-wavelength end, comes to 1853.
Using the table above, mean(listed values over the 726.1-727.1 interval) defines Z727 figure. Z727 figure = 179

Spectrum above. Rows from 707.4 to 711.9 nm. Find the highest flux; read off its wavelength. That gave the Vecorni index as 711.119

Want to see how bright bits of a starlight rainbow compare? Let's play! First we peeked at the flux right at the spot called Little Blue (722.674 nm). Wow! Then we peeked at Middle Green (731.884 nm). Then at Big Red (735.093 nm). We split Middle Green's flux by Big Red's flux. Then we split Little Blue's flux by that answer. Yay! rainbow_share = 181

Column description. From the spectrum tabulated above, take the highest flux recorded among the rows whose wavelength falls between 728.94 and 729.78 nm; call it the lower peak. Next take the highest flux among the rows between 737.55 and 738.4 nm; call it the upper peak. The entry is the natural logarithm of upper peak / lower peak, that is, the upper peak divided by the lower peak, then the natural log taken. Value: 0.03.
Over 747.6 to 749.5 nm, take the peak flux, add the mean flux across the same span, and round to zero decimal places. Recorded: 403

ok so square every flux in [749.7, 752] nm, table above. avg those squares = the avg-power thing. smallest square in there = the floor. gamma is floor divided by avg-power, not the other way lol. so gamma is 0.858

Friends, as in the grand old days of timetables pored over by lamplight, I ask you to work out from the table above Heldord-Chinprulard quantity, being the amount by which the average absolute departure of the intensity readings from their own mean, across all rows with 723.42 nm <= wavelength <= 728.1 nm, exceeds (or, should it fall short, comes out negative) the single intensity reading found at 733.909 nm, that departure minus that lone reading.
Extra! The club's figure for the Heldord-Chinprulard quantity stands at -187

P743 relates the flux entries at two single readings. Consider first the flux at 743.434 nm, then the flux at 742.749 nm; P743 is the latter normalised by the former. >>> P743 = 1.14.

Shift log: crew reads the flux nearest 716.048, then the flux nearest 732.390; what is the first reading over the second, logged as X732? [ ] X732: 0.880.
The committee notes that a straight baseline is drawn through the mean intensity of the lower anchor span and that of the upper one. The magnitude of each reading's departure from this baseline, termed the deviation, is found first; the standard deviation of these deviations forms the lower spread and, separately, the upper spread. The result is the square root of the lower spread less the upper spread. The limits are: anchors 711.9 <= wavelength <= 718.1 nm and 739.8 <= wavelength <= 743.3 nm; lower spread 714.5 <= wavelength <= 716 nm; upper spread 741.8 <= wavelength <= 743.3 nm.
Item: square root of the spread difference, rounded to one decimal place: 0.6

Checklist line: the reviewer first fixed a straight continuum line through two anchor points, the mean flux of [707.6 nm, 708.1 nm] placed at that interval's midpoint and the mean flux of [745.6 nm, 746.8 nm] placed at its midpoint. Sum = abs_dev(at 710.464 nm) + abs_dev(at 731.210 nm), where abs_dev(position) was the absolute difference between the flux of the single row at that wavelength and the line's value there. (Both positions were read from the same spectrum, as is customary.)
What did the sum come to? 12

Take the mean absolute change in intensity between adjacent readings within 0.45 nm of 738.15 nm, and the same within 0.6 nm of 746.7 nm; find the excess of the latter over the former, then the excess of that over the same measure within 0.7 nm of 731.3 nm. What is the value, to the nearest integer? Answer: -10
